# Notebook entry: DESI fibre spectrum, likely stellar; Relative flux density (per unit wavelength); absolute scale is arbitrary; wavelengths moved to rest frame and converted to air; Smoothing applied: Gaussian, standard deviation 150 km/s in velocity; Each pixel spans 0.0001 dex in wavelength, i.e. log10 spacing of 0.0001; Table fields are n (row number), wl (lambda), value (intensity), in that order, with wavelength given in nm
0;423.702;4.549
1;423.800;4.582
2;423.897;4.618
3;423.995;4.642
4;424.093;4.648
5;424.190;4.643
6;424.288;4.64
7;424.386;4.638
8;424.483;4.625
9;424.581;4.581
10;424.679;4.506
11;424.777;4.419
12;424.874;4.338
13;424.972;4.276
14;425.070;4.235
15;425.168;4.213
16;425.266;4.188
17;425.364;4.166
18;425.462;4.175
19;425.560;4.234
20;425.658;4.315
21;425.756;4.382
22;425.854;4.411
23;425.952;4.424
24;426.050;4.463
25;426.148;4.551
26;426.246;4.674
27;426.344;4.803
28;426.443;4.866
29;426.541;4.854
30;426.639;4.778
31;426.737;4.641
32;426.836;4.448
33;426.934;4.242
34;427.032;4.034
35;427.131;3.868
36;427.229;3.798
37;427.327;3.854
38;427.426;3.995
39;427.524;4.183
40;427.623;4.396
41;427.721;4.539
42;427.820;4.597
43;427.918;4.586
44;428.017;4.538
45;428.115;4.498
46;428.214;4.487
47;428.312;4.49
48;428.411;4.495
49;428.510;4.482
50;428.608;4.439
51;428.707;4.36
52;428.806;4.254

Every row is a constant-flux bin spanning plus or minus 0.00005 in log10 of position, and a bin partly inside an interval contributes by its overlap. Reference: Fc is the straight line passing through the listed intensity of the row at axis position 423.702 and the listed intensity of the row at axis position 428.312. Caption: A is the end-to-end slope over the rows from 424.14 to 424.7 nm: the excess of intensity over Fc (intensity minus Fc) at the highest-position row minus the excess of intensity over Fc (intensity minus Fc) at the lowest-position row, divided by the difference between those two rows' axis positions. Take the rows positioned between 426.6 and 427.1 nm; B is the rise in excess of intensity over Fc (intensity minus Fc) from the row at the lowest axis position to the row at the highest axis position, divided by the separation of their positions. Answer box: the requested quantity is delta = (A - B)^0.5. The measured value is 1.3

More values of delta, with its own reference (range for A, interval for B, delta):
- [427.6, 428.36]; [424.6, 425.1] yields 0.9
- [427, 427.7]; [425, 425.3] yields 0.9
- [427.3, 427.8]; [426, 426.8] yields 1.2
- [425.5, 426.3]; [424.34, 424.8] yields 1.1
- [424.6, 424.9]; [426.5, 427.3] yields 0.8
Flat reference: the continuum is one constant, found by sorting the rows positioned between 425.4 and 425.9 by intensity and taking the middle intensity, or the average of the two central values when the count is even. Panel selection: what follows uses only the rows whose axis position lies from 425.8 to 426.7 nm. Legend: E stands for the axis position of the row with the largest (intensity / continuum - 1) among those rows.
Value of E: 426.443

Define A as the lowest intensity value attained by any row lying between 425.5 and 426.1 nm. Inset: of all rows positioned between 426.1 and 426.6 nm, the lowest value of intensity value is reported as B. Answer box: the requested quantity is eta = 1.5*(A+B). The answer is 13.18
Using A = 4.234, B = 4.551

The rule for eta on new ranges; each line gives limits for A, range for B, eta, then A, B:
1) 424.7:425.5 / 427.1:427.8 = 11.95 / 4.166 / 3.798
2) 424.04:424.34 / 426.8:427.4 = 12.66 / 4.64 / 3.798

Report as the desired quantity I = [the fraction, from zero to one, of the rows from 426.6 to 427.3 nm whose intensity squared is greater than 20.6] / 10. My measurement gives 0.029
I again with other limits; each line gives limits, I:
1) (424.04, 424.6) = 0.100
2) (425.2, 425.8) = 0.000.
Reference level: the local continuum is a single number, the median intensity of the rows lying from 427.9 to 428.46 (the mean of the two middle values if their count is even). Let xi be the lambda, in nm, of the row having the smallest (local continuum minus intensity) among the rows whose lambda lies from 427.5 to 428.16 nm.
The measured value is 427.820 nm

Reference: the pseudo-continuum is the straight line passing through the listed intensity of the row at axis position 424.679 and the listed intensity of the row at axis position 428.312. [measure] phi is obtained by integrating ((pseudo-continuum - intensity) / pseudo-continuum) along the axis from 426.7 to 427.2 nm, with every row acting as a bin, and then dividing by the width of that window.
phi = 0.06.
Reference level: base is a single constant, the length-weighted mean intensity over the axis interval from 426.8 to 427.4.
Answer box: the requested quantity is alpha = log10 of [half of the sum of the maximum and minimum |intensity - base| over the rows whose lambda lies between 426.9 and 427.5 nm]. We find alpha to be -0.93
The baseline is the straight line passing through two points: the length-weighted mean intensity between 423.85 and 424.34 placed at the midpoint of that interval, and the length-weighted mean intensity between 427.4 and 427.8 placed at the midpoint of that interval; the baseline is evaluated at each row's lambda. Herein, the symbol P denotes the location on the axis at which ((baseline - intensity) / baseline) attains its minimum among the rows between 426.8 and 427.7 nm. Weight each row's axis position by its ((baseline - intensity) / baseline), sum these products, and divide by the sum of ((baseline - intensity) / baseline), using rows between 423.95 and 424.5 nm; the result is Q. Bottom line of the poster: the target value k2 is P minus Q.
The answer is 3.31 nm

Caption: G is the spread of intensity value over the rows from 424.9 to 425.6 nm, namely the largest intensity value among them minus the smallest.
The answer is 0.11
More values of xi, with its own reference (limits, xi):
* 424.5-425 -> 424.581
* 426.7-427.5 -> 426.737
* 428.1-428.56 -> 428.115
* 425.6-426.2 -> 426.148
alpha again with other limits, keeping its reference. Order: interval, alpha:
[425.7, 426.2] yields -0.36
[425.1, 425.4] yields -0.80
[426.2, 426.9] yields -0.20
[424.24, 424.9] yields -0.34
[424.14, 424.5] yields -0.22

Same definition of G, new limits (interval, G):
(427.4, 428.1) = 0.60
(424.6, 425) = 0.23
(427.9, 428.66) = 0.15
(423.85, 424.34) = 0.03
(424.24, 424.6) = 0.06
